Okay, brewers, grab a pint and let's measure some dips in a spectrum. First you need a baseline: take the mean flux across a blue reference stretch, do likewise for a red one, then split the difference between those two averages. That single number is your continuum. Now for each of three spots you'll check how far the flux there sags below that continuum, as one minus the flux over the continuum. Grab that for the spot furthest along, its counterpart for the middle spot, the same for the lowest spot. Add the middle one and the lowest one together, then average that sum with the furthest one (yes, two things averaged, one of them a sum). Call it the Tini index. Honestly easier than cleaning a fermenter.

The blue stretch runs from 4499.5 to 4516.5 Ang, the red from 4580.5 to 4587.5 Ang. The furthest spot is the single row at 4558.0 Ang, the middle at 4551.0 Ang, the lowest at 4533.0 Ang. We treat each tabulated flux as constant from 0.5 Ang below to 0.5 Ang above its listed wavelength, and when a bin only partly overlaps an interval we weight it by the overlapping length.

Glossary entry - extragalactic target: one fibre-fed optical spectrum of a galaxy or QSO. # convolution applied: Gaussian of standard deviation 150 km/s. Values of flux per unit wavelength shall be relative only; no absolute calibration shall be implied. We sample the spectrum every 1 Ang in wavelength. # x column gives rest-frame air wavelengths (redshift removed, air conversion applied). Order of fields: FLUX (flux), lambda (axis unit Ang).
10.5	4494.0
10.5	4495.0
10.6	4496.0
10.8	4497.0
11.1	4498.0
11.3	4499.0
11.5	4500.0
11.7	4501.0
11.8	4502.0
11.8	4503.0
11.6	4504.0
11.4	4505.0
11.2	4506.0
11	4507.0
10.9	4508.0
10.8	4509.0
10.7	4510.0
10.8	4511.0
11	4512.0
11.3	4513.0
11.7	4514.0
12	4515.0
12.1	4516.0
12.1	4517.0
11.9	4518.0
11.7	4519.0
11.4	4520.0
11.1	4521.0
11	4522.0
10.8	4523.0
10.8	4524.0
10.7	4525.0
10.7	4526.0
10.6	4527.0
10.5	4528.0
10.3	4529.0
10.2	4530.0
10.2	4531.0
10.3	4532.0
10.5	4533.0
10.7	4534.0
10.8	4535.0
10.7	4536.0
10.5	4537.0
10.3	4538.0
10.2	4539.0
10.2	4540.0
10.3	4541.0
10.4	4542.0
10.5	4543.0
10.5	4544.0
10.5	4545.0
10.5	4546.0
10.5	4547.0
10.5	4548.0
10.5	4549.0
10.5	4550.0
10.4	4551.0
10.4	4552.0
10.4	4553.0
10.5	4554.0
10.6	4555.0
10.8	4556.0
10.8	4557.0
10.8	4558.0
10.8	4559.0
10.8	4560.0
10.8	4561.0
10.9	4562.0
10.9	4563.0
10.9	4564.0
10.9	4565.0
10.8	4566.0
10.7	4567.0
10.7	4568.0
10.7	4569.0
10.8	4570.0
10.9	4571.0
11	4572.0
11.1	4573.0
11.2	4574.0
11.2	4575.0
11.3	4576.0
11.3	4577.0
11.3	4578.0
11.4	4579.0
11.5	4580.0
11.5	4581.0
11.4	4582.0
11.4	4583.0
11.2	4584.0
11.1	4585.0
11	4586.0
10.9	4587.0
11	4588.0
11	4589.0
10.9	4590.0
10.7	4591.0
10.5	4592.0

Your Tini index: 0.10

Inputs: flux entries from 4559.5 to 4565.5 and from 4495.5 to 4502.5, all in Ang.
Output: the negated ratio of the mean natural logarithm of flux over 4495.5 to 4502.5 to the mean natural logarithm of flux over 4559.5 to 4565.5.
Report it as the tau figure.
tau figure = -1.01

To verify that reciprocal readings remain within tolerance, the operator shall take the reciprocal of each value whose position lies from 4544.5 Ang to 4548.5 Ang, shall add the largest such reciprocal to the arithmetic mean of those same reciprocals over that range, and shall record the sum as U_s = 0.190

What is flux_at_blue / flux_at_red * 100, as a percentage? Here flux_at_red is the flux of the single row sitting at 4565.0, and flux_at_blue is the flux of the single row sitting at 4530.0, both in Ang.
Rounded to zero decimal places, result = 94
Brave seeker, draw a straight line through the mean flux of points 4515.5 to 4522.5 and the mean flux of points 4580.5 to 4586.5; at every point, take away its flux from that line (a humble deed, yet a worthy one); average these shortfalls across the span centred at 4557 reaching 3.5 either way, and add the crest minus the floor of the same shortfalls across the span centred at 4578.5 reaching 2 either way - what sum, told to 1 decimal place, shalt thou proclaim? 0.9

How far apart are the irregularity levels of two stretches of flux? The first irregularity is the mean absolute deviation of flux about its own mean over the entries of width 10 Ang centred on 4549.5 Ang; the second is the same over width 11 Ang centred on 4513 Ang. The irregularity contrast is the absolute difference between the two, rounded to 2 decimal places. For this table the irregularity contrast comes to 0.48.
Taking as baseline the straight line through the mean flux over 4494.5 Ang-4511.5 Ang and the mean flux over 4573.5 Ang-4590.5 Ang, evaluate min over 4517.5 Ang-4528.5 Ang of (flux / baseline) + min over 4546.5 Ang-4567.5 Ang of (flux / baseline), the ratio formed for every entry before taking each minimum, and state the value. 1.87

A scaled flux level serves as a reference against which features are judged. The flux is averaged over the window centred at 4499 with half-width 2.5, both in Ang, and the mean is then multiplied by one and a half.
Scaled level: 16.9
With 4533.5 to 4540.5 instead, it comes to 15.7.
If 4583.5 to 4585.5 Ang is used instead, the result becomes 16.7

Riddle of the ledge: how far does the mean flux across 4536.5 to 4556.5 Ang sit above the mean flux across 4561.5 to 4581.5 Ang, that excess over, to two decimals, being -0.60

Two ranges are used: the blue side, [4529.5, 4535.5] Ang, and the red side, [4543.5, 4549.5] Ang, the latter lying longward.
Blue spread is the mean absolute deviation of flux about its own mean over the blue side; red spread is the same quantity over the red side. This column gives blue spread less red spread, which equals 0.22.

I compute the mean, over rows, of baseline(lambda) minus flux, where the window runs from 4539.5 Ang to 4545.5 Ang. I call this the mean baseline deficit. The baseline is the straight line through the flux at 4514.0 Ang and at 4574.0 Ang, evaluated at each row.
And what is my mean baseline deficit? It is 1.1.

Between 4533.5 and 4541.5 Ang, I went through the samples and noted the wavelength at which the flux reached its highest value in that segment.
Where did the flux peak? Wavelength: 4535.0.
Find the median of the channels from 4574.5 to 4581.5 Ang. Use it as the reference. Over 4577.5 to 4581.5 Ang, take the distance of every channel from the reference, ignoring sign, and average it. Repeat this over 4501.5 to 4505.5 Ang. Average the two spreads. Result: 0.24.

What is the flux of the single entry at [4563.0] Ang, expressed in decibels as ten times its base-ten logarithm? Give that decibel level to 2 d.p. 10.37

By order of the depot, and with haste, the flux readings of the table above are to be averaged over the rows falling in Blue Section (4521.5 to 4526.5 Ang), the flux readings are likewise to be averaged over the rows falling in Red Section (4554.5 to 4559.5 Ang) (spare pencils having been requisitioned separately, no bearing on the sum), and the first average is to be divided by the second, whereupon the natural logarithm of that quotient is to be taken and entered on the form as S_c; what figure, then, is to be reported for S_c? 0.00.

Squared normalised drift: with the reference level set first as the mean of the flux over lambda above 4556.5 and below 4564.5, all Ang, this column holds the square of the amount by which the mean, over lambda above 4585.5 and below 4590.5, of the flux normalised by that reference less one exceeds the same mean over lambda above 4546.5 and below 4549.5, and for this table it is 0.0018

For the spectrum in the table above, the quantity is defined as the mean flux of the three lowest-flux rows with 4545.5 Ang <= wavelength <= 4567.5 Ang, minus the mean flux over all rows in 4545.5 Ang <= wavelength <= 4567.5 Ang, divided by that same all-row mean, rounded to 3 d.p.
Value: -0.025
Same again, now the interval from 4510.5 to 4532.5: -0.074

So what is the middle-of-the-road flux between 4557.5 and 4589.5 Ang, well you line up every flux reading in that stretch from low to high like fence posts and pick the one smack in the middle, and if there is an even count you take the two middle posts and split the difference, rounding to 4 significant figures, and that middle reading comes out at 11.00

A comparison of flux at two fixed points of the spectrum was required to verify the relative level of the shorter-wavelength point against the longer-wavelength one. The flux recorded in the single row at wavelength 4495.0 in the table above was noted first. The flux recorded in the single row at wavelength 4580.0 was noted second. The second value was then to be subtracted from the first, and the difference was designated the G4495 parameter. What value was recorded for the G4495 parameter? -1.0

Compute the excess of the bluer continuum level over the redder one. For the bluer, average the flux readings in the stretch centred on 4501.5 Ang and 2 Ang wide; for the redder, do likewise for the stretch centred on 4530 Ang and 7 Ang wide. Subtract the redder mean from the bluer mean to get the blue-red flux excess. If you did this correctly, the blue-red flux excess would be 1.4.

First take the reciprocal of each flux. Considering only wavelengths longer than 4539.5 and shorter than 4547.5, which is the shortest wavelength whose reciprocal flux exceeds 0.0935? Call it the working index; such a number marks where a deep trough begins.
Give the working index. 4540.0 Ang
